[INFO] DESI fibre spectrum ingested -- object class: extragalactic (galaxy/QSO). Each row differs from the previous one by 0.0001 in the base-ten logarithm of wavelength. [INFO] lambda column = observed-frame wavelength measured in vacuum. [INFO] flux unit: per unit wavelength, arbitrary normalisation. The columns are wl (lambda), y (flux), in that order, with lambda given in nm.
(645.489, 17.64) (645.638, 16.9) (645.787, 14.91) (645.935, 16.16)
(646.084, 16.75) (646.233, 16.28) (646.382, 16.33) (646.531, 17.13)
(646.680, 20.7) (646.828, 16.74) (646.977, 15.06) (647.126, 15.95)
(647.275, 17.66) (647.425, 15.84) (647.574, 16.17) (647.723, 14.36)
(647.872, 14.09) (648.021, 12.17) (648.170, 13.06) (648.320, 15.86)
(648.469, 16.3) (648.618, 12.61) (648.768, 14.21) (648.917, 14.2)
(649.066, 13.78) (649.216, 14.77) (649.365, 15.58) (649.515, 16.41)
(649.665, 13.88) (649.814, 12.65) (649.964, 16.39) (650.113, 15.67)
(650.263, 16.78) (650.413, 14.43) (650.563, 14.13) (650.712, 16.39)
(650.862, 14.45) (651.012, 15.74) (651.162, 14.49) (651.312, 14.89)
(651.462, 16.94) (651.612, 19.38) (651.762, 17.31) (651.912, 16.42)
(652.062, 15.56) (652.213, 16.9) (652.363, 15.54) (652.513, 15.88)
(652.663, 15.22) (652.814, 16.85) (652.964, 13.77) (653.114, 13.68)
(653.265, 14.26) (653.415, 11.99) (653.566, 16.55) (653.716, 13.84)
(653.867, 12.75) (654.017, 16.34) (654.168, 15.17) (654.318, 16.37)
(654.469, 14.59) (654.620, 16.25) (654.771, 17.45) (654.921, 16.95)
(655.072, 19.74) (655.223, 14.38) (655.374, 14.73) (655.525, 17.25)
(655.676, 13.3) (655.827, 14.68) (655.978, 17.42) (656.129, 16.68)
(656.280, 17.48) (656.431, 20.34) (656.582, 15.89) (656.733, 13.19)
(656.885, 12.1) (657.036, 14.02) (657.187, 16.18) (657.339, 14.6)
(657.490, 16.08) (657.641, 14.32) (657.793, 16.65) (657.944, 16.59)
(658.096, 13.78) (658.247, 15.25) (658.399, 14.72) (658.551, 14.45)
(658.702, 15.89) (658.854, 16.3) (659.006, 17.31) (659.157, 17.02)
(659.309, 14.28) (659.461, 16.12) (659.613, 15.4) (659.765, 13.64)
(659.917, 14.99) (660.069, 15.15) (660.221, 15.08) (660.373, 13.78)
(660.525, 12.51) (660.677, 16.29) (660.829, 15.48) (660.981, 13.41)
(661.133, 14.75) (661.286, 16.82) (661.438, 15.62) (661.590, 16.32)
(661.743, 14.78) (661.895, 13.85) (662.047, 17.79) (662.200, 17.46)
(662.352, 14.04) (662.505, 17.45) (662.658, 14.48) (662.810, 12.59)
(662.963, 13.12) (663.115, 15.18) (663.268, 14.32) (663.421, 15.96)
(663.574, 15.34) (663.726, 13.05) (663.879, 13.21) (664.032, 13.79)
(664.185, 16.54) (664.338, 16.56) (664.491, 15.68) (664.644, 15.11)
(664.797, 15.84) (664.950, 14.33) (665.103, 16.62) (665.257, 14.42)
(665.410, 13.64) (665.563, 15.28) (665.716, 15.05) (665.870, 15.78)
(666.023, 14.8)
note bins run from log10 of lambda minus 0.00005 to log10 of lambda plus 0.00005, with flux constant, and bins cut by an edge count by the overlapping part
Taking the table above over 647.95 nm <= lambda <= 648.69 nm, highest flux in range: 16.3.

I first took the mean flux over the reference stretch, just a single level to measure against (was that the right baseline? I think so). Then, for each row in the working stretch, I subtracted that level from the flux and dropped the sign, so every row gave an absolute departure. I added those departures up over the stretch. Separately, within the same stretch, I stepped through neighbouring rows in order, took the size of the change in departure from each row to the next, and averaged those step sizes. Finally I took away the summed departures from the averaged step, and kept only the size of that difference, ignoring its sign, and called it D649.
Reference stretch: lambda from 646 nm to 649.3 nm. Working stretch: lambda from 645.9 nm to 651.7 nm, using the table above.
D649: 52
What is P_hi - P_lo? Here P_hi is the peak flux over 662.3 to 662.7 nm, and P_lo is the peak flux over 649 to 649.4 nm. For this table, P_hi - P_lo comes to 1.9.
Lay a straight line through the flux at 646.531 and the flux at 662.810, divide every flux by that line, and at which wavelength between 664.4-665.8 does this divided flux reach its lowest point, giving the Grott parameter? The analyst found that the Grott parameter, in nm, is 665.410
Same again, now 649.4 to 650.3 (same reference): 649.814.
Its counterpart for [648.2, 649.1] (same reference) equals 648.618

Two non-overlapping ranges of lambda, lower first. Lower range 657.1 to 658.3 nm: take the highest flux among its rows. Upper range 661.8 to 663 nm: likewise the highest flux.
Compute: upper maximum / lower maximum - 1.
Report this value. 0.07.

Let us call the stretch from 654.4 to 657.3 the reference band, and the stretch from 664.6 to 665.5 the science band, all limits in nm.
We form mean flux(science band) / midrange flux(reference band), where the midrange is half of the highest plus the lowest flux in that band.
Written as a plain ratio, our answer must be 0.92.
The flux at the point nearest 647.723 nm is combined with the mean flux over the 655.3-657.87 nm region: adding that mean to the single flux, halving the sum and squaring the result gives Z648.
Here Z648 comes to 224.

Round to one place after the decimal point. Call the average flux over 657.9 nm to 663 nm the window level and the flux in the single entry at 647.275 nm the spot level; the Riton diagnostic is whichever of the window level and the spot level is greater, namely 17.7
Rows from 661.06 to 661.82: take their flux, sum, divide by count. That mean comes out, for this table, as 15.7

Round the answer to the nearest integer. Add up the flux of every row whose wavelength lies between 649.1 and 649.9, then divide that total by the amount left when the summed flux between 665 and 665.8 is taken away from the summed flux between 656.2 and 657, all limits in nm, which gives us 18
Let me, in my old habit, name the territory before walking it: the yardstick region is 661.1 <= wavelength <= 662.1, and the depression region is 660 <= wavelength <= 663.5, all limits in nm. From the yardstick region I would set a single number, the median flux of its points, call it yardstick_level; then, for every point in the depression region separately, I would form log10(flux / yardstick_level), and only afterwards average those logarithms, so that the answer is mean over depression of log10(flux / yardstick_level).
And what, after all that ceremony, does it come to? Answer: -0.018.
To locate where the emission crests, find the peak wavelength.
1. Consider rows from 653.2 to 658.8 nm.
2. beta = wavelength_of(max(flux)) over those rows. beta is 656.431 nm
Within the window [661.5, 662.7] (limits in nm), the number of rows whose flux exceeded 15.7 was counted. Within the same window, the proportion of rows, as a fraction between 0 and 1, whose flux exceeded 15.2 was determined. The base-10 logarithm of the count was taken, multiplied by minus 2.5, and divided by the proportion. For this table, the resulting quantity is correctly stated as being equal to -3.01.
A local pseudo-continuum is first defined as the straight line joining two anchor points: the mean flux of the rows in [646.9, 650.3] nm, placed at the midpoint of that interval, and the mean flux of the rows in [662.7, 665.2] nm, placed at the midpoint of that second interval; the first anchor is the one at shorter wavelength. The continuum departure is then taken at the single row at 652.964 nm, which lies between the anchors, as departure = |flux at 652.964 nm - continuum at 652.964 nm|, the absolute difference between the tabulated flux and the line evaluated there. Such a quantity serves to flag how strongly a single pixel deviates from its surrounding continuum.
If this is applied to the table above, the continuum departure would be 1.1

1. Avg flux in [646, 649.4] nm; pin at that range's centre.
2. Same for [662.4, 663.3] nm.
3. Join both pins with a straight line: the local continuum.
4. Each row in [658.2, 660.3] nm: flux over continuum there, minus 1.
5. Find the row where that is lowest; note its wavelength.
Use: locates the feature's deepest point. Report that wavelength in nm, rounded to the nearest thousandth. 659.765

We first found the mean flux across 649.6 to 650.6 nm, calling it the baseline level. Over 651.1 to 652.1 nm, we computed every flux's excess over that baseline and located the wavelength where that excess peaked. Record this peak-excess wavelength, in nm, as 651.612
